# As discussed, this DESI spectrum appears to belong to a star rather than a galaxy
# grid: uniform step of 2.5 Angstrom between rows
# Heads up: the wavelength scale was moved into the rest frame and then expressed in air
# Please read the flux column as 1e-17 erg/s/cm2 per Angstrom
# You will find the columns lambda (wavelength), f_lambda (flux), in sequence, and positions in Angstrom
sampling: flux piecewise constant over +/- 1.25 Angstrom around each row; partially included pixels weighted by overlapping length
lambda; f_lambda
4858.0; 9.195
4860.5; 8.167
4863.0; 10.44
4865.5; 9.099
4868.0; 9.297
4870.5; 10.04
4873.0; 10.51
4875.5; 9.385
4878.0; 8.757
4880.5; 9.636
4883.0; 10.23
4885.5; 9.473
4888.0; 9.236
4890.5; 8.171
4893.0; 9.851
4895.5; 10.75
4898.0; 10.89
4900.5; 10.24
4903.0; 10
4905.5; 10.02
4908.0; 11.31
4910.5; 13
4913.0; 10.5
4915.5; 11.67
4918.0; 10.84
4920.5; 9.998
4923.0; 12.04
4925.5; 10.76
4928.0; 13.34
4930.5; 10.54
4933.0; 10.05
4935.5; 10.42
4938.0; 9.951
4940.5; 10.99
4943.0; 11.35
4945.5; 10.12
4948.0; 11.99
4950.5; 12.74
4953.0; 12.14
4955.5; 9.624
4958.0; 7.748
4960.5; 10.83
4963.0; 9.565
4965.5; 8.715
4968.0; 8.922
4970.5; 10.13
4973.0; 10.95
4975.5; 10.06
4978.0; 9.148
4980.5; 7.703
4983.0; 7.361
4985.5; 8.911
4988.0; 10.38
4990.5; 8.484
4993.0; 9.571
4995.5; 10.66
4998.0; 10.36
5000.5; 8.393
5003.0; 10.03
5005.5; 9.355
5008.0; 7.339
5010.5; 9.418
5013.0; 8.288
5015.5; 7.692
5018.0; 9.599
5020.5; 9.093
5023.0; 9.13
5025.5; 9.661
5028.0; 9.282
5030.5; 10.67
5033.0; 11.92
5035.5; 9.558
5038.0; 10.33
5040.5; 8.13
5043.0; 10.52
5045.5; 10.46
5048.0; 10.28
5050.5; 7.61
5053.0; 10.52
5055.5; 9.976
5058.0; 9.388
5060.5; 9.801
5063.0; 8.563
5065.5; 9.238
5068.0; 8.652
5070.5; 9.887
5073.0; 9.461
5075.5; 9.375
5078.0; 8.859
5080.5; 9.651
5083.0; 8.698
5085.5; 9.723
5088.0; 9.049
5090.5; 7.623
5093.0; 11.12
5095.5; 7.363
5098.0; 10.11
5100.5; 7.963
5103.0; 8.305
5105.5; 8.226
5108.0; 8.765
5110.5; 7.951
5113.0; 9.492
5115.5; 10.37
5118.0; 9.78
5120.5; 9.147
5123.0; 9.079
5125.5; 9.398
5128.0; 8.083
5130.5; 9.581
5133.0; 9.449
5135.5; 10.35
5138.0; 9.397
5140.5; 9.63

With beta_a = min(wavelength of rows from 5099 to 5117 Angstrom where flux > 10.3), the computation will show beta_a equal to 5115.5 Angstrom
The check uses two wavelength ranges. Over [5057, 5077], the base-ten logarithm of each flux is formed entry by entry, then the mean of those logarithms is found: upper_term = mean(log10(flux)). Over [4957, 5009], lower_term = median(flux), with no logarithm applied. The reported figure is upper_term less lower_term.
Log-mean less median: -8.4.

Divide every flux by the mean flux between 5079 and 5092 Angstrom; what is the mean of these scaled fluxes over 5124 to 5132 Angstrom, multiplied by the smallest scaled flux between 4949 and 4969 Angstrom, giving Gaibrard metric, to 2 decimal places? 0.87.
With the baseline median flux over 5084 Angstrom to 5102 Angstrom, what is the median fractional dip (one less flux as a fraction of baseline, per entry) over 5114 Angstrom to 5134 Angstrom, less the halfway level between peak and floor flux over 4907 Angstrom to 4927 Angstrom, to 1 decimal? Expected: -11.5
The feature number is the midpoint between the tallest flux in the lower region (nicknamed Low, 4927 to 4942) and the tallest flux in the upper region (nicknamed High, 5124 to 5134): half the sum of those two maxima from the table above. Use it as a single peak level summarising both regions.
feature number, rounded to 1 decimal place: 11.5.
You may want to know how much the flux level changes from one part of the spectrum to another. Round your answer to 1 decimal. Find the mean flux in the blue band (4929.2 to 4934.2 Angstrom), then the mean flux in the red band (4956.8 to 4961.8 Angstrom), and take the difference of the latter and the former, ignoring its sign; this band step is 1.0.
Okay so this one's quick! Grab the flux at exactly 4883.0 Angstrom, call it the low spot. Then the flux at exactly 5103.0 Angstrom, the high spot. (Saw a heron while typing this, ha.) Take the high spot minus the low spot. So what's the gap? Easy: -1.9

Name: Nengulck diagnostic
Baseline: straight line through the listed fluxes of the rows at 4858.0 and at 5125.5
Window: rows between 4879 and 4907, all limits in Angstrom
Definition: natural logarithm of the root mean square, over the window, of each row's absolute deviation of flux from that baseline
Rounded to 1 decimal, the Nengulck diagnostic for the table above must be 0.0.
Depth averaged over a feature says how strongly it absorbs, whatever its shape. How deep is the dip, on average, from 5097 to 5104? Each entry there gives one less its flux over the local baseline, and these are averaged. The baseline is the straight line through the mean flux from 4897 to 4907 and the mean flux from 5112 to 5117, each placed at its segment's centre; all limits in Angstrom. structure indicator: 0.12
